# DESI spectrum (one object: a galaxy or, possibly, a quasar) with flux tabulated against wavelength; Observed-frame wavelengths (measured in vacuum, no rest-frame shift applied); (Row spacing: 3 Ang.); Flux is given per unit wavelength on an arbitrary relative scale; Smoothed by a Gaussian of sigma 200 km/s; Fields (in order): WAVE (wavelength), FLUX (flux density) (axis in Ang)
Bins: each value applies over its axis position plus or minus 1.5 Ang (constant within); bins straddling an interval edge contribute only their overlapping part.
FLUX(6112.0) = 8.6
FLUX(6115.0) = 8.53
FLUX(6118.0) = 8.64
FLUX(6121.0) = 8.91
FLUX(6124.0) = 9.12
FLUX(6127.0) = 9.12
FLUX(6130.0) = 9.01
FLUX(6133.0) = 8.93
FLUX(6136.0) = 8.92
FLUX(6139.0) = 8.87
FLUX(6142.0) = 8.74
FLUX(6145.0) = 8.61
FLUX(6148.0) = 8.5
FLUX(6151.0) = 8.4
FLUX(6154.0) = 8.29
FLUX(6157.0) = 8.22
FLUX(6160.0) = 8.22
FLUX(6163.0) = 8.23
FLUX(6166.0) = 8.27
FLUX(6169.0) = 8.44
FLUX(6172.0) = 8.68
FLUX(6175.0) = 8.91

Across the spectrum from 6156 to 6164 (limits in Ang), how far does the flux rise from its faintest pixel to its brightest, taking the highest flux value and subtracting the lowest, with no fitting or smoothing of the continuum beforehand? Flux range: 0.01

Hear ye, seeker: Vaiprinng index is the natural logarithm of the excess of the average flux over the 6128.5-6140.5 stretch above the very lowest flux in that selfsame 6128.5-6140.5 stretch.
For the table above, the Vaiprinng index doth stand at -2.8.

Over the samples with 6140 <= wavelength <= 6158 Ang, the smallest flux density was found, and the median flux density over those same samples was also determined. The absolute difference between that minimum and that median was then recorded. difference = 0.23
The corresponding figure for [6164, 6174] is 0.17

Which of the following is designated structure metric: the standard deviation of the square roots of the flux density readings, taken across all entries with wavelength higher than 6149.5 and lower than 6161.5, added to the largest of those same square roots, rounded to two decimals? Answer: 2.91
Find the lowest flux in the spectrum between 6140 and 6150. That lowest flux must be 8.5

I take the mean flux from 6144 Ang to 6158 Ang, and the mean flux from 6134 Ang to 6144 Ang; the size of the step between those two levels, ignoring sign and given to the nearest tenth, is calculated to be 0.4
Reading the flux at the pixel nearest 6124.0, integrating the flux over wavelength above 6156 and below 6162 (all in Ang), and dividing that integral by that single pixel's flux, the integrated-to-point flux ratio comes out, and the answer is 5.41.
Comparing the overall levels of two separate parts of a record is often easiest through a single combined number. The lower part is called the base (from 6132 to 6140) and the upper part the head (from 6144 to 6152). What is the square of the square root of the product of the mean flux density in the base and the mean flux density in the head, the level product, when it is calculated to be 75.7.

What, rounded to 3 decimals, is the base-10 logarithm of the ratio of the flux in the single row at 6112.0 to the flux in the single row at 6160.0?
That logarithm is 0.020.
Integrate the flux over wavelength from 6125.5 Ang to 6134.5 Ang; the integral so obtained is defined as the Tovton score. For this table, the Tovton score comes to 81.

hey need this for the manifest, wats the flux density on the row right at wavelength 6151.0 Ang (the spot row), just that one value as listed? 8.4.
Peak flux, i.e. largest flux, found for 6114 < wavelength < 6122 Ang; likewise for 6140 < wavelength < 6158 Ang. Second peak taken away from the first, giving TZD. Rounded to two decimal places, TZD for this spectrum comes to 0.17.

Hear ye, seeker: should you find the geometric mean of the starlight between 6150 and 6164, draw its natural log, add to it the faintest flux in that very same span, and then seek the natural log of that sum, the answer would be 2.34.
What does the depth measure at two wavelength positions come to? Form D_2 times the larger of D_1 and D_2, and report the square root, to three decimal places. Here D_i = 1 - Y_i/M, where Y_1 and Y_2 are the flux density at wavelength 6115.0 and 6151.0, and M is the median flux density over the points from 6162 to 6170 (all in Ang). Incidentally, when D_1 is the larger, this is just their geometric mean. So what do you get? 0.016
